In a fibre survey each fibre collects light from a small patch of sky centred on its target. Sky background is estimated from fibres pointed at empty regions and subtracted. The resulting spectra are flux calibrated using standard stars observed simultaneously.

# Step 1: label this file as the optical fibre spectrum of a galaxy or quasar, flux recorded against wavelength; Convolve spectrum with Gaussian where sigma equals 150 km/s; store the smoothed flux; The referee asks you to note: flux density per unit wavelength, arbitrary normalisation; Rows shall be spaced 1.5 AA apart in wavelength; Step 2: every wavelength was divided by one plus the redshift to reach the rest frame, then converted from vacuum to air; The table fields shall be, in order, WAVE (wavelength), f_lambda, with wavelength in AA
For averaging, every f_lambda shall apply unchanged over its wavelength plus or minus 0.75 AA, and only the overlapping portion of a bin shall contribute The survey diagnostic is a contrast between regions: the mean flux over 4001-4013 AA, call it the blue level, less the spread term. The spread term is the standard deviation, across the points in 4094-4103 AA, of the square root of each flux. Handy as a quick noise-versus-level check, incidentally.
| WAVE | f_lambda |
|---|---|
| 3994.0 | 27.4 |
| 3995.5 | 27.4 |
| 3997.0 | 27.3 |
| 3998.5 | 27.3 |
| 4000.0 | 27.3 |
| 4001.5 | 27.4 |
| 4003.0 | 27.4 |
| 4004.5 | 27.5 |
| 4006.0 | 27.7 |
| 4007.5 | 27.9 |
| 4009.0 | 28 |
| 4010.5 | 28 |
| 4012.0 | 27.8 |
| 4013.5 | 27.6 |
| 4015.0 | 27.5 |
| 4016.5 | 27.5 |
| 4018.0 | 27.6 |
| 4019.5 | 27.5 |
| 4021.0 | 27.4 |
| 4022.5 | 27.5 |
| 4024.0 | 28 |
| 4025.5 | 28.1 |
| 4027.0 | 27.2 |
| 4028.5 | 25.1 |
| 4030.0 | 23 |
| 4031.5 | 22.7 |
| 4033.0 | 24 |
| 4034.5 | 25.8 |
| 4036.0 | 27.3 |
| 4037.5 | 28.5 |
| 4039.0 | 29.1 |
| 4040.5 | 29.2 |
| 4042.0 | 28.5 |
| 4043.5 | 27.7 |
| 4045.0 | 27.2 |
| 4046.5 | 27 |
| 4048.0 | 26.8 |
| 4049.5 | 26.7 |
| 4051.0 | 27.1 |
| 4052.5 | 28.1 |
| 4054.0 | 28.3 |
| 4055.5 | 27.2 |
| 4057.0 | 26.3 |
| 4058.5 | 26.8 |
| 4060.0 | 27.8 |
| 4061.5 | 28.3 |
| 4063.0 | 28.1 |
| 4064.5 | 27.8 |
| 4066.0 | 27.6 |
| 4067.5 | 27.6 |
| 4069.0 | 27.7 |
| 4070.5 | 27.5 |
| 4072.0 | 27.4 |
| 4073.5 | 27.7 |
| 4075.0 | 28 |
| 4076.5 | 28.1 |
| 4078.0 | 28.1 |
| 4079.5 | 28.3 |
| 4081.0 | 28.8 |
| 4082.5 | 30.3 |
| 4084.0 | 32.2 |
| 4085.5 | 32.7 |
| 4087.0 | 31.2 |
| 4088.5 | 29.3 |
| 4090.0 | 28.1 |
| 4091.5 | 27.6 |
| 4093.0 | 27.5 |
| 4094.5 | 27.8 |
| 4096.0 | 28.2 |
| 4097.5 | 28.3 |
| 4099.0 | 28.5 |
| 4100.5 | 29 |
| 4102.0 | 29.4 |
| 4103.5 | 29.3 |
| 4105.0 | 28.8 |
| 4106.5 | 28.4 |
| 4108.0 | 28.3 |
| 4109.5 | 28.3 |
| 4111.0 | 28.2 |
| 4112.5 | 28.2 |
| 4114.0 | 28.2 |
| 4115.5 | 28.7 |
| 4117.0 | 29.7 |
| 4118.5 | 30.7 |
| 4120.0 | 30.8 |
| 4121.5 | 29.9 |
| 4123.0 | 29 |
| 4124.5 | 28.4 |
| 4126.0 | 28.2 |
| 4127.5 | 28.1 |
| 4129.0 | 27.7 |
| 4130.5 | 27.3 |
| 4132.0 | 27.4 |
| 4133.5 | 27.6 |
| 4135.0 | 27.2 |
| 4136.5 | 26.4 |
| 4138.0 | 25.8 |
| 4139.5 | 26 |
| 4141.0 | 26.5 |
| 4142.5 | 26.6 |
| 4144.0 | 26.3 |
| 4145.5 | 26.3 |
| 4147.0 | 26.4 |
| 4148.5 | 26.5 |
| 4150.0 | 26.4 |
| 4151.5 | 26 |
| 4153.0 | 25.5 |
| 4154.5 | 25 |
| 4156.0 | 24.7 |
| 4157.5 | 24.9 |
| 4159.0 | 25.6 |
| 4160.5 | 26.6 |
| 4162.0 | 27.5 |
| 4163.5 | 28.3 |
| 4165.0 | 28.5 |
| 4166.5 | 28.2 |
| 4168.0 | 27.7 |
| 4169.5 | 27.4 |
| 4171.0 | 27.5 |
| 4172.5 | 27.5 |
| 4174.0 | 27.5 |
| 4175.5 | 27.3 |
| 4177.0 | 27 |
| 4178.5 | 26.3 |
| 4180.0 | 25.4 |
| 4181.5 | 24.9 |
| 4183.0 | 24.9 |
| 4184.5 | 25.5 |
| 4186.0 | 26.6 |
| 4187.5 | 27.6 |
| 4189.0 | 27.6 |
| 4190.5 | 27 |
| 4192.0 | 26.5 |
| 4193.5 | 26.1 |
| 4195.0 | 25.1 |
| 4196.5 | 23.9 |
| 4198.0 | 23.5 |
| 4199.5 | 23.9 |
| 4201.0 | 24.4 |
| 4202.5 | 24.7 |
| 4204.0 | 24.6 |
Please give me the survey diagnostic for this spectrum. 27.7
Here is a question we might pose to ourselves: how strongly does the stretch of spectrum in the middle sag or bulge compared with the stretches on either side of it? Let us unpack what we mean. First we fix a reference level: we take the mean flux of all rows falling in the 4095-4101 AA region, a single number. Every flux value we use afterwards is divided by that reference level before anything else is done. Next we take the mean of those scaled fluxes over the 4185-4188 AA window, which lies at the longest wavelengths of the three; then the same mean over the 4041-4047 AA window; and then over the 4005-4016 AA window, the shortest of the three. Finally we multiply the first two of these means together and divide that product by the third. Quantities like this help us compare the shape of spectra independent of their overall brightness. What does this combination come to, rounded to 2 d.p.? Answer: 0.94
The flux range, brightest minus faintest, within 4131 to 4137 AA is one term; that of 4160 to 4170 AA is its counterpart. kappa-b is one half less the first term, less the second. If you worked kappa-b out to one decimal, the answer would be -2.6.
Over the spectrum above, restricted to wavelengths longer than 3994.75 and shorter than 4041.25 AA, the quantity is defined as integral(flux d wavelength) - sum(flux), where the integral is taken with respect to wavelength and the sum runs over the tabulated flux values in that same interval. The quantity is 421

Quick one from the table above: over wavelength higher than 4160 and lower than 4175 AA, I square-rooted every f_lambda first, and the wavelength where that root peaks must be 4165.0 AA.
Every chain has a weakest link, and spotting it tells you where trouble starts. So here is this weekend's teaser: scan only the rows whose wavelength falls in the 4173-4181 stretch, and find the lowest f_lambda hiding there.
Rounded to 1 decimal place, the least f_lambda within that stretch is 25.4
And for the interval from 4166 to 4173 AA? 27.4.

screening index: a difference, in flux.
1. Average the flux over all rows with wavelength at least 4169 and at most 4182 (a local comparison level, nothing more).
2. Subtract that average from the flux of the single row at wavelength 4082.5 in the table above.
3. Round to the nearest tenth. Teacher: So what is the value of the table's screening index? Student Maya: 3.5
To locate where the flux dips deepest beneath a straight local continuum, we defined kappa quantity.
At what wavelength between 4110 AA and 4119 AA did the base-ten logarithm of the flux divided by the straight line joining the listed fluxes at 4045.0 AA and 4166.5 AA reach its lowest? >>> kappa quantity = 4114.0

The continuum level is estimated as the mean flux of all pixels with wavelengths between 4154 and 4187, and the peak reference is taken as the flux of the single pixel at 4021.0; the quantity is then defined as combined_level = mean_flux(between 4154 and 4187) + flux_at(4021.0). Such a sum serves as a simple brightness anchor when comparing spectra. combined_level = 54.0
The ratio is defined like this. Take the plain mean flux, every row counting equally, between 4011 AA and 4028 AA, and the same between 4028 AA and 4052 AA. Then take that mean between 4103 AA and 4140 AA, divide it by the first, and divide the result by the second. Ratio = 0.0385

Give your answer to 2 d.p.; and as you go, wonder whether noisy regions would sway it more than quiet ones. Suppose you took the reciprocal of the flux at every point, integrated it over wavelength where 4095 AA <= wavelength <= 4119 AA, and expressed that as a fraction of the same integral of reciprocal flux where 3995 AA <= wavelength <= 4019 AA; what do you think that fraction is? 0.96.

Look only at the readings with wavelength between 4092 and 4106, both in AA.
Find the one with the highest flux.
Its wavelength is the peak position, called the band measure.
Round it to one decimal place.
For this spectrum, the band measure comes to 4102.0 AA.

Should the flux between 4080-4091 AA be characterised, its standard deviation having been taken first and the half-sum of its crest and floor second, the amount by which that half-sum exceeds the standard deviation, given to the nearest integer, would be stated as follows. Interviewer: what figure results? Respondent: 29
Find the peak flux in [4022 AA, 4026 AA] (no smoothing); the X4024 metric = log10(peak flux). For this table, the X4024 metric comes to 1.45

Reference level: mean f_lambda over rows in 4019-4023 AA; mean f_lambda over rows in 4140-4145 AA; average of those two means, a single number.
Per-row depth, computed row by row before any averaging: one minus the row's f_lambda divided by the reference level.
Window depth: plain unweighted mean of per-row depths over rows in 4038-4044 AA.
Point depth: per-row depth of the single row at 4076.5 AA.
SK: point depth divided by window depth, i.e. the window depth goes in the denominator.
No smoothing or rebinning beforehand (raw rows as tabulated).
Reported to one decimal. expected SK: 0.7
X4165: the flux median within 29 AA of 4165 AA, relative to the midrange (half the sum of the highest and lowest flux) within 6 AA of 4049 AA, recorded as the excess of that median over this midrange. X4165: -1.0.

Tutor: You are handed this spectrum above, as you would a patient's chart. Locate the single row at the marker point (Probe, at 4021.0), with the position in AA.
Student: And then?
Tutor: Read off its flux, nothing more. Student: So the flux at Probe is 27.4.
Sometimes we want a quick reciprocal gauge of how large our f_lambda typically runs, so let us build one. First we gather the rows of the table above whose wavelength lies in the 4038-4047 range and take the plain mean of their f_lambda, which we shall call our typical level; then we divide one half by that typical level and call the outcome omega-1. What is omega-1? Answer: 0.0178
